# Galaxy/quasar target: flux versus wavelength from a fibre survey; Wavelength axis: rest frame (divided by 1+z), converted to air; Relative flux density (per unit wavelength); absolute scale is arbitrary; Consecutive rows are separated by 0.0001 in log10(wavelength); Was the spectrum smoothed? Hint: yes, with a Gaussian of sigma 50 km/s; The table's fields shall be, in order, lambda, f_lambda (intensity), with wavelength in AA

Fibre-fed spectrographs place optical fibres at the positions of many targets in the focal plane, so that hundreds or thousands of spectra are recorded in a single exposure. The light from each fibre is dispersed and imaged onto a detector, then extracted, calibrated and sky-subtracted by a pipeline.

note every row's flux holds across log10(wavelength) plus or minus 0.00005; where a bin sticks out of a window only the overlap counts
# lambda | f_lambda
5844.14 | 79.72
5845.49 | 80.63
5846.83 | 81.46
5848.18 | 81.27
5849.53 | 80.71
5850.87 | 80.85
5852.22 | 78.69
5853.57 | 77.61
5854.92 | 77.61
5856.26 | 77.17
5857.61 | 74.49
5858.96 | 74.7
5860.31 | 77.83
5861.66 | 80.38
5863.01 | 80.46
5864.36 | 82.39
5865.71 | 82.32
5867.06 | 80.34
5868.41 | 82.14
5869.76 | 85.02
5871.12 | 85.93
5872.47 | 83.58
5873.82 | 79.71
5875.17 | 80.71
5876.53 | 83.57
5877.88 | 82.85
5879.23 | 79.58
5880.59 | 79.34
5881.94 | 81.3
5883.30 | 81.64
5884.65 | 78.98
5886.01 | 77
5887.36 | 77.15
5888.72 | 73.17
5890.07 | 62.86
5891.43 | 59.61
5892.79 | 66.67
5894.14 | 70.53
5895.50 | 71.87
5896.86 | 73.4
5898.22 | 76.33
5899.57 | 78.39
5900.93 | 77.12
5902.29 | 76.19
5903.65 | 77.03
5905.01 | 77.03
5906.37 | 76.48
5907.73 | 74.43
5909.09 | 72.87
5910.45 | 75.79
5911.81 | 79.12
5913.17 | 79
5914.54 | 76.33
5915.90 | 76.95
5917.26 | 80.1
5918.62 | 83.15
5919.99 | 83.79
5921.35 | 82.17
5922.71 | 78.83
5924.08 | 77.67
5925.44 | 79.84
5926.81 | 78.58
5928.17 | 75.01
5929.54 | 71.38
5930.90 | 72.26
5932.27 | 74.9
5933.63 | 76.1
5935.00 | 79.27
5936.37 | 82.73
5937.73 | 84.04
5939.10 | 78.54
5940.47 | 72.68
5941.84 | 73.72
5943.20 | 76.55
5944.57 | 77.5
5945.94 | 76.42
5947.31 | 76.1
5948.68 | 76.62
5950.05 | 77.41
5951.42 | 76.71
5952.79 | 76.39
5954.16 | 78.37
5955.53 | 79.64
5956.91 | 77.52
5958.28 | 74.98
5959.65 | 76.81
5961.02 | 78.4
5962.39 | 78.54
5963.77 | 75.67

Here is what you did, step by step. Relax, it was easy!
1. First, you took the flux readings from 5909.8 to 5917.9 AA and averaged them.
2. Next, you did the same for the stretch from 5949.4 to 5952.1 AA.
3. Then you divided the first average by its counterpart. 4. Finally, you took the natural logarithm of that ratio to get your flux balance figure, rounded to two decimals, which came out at 0.01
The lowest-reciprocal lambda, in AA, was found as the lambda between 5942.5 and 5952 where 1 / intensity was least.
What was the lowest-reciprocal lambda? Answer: 5944.57 AA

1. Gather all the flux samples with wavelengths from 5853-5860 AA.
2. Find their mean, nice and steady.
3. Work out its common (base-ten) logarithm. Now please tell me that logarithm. 1.883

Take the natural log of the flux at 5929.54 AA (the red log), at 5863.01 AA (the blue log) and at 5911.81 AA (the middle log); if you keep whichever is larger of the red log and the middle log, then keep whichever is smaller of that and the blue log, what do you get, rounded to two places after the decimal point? 4.37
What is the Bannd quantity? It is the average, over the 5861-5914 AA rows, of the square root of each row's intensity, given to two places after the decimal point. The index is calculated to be 8.80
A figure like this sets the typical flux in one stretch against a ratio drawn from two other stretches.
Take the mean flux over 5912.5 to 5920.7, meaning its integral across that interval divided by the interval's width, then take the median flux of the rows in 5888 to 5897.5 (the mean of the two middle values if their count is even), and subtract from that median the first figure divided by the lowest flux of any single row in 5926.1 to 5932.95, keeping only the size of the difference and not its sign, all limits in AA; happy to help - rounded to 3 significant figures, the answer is 69.4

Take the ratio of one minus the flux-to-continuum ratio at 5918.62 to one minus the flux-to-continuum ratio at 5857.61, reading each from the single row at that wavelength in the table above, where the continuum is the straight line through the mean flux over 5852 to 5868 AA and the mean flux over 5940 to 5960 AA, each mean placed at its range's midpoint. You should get -1.4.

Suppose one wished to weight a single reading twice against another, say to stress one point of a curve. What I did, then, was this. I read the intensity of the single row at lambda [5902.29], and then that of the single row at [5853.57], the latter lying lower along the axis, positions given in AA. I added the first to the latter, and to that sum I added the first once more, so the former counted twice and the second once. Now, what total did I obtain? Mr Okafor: 230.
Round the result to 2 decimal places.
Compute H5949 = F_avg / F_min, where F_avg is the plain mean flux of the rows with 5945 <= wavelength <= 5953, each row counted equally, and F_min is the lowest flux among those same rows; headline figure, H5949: 1.01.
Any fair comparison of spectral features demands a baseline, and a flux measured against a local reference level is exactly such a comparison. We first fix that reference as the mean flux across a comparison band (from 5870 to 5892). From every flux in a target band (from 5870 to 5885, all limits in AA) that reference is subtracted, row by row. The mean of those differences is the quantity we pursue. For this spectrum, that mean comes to 3.6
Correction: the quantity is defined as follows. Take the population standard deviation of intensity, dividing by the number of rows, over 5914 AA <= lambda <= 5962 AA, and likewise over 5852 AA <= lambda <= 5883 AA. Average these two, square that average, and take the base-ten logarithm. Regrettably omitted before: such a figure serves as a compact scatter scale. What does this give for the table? 0.95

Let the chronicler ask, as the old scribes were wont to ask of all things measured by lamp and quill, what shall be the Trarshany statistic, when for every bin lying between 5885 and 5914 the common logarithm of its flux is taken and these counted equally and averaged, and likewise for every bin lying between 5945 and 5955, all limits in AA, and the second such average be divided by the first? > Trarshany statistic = 1.010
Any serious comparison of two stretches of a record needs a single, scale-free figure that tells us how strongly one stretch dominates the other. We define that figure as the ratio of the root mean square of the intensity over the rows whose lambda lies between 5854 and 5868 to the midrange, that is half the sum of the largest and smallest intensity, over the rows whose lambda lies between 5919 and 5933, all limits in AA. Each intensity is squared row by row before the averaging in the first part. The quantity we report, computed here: 1.02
